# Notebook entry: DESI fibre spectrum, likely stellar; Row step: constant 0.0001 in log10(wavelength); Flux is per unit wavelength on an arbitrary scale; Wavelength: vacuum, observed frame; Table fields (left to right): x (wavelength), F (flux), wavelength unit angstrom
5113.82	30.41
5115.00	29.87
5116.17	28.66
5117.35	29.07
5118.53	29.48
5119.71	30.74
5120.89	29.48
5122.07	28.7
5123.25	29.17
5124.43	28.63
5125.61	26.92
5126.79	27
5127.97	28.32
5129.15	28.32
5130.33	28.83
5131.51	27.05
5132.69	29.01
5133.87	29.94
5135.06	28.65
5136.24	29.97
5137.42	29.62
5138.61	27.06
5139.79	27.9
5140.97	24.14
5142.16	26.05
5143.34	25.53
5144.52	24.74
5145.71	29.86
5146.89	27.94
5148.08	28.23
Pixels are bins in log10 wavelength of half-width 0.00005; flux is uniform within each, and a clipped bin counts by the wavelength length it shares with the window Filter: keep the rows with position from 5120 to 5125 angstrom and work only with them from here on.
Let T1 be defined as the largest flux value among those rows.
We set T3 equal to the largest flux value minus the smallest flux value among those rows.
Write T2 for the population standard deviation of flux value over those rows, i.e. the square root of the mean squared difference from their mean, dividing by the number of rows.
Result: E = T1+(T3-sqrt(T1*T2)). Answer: 27.1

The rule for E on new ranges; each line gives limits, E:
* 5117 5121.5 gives 28.0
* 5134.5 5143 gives 28.2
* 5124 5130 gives 25.8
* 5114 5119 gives 27.4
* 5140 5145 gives 23.6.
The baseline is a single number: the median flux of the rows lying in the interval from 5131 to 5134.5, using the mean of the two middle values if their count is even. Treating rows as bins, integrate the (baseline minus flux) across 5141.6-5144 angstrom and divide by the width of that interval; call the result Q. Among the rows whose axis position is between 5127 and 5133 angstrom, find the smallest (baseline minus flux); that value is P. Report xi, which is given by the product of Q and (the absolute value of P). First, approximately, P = 0.0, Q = 3.3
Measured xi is 0.00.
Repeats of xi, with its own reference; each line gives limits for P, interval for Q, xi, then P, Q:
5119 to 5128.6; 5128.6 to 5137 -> 0.29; -1.7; 0.2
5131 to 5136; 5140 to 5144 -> 3.28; -0.9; 3.5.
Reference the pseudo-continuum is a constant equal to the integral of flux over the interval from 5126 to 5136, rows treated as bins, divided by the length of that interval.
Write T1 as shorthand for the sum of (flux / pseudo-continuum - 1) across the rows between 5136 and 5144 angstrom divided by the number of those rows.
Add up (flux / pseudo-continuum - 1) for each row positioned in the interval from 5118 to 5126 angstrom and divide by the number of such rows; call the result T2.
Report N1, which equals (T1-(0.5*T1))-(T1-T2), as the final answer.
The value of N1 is 0.04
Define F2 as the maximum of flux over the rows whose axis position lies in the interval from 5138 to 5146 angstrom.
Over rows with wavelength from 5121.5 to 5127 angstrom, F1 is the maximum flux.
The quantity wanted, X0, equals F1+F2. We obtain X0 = 59.0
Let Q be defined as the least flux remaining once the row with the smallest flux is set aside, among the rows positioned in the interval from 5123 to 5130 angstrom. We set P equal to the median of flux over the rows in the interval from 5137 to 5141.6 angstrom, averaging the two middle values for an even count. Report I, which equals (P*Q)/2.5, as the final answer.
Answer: 297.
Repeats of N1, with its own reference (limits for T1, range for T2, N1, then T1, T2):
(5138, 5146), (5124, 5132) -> 0.01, -0.069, -0.020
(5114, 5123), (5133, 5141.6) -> -0.03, 0.035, -0.009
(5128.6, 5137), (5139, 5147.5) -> -0.07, 0.014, -0.064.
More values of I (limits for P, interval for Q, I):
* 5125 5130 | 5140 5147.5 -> 274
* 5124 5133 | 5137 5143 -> 295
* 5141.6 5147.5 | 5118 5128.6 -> 281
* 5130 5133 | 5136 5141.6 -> 312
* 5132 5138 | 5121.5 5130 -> 320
